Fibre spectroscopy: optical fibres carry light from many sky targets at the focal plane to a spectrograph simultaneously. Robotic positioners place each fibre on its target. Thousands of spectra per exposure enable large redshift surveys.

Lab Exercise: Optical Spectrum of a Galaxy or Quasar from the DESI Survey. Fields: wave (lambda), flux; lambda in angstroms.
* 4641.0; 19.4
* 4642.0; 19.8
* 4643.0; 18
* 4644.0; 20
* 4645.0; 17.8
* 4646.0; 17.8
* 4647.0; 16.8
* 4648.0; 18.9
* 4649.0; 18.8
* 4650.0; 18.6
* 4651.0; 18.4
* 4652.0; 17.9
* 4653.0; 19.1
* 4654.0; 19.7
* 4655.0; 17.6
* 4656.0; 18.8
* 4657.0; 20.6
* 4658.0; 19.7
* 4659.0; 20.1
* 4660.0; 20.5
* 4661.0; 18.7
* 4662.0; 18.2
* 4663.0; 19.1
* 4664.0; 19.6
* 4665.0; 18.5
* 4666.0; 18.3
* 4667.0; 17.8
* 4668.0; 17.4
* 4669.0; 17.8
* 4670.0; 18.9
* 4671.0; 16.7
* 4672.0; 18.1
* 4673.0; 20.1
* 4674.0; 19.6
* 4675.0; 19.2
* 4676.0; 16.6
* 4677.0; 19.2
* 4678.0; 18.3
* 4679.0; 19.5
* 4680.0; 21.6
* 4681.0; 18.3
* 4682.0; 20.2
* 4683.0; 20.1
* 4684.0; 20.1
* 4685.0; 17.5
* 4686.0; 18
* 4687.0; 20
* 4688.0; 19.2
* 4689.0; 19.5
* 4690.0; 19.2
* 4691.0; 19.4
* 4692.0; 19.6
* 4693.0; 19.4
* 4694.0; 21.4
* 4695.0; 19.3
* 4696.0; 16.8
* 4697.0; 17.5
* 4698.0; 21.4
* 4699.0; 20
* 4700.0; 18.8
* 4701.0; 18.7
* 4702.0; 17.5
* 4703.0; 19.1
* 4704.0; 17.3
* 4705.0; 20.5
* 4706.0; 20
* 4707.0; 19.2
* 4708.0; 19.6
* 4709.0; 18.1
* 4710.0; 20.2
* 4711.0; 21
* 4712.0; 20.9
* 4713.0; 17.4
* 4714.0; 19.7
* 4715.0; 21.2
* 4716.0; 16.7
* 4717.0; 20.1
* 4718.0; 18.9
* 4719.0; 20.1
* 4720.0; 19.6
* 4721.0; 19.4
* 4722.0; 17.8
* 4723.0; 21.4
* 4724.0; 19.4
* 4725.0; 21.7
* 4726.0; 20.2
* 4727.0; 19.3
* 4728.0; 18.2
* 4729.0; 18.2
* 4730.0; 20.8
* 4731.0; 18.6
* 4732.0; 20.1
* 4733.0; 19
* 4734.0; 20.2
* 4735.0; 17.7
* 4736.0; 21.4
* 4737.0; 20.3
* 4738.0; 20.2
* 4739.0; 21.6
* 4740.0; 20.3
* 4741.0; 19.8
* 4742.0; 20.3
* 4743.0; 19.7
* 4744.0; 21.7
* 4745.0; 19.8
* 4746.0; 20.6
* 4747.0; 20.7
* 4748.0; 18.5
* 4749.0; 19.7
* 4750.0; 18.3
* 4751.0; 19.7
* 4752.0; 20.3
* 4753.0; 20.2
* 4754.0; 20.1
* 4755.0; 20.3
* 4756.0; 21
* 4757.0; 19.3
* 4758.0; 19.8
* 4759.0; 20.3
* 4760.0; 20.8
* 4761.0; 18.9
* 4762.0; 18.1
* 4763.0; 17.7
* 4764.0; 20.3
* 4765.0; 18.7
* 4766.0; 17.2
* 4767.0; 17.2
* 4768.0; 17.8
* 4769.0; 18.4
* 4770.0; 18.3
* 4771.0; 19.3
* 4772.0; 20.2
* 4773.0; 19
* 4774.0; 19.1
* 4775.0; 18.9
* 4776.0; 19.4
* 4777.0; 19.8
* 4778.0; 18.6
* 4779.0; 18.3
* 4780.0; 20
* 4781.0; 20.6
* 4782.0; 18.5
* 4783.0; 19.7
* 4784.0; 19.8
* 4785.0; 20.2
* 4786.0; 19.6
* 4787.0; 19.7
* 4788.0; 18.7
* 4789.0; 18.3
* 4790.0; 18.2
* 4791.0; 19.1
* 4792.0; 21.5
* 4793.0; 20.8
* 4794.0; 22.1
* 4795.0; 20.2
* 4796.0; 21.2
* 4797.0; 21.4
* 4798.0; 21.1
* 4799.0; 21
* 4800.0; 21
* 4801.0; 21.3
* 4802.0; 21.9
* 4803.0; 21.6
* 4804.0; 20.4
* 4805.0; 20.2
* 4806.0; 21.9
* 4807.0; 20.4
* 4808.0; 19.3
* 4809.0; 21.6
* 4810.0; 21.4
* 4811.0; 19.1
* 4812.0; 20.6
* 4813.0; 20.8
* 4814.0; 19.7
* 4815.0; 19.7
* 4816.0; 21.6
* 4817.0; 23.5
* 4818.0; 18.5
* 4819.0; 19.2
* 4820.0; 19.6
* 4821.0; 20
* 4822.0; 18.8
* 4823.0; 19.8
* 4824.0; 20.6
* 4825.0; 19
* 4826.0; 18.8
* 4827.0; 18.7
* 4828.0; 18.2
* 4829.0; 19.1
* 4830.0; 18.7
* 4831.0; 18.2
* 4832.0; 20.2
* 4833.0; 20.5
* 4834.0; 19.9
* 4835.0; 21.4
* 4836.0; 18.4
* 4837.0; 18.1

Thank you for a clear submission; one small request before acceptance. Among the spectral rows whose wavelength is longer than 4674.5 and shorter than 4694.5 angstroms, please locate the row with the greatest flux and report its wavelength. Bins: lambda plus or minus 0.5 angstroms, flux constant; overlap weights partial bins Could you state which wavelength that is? 4680.0 angstroms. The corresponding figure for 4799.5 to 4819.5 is 4817.0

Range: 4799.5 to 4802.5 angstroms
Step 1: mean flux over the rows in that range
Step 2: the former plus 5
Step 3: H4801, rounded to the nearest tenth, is 26.4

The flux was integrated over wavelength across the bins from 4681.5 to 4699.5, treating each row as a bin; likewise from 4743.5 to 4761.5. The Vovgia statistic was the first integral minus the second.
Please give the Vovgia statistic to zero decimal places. -11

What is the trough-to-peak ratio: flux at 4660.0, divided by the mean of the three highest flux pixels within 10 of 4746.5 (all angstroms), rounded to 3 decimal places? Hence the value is 0.956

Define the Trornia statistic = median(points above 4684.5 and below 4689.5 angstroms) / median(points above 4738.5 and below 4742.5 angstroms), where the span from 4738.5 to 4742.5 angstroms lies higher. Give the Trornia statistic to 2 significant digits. 0.95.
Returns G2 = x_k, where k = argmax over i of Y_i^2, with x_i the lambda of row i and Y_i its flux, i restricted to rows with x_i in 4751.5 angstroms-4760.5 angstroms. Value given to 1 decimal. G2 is 4756.0 angstroms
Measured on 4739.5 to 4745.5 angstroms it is 4744.0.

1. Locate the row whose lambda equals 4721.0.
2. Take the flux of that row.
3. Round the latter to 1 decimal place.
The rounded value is 19.4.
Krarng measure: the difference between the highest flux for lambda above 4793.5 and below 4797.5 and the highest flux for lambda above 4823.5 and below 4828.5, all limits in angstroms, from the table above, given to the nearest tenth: 1.5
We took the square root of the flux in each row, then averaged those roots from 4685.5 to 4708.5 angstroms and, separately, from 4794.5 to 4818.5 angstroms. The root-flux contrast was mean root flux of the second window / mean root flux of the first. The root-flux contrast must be 1.04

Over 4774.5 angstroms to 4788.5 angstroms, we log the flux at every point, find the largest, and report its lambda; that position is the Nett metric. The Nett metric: 4781.0 angstroms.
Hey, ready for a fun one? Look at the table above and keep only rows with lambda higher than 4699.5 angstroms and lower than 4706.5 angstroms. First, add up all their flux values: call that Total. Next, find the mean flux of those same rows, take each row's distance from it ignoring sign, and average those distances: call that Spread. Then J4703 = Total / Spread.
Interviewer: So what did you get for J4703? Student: 150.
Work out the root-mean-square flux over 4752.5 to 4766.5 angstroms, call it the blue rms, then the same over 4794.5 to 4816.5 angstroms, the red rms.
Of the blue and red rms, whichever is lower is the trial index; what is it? 19.5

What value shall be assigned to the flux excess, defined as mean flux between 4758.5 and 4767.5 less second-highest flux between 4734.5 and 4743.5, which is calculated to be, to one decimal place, -2.6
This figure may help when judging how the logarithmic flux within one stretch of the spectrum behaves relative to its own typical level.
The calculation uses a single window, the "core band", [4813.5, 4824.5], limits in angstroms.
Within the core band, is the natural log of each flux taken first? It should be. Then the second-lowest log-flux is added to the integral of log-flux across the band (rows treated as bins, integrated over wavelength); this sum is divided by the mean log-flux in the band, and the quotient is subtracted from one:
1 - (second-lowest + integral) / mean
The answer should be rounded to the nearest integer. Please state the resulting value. -11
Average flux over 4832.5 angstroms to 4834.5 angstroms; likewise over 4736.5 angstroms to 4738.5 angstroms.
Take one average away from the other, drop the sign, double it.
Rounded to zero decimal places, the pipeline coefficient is 0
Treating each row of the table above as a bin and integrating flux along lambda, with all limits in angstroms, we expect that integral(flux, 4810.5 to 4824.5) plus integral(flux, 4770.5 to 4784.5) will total 553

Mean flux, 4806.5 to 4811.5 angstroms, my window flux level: 20.4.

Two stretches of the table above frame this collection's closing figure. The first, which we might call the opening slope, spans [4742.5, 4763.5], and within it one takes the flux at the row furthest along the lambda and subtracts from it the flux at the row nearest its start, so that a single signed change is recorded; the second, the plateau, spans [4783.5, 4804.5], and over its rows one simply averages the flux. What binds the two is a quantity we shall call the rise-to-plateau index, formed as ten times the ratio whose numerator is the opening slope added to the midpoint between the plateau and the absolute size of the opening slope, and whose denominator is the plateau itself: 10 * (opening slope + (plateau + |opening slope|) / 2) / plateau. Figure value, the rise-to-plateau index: 4.51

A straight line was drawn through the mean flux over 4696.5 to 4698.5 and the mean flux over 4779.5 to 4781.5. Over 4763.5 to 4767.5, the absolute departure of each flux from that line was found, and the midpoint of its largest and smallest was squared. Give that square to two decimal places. 2.45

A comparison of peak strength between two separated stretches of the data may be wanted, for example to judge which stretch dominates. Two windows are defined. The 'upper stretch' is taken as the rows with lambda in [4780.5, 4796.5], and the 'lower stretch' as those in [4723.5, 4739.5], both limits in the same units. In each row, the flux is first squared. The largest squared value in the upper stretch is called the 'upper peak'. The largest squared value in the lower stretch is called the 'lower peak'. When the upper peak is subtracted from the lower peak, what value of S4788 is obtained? -18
